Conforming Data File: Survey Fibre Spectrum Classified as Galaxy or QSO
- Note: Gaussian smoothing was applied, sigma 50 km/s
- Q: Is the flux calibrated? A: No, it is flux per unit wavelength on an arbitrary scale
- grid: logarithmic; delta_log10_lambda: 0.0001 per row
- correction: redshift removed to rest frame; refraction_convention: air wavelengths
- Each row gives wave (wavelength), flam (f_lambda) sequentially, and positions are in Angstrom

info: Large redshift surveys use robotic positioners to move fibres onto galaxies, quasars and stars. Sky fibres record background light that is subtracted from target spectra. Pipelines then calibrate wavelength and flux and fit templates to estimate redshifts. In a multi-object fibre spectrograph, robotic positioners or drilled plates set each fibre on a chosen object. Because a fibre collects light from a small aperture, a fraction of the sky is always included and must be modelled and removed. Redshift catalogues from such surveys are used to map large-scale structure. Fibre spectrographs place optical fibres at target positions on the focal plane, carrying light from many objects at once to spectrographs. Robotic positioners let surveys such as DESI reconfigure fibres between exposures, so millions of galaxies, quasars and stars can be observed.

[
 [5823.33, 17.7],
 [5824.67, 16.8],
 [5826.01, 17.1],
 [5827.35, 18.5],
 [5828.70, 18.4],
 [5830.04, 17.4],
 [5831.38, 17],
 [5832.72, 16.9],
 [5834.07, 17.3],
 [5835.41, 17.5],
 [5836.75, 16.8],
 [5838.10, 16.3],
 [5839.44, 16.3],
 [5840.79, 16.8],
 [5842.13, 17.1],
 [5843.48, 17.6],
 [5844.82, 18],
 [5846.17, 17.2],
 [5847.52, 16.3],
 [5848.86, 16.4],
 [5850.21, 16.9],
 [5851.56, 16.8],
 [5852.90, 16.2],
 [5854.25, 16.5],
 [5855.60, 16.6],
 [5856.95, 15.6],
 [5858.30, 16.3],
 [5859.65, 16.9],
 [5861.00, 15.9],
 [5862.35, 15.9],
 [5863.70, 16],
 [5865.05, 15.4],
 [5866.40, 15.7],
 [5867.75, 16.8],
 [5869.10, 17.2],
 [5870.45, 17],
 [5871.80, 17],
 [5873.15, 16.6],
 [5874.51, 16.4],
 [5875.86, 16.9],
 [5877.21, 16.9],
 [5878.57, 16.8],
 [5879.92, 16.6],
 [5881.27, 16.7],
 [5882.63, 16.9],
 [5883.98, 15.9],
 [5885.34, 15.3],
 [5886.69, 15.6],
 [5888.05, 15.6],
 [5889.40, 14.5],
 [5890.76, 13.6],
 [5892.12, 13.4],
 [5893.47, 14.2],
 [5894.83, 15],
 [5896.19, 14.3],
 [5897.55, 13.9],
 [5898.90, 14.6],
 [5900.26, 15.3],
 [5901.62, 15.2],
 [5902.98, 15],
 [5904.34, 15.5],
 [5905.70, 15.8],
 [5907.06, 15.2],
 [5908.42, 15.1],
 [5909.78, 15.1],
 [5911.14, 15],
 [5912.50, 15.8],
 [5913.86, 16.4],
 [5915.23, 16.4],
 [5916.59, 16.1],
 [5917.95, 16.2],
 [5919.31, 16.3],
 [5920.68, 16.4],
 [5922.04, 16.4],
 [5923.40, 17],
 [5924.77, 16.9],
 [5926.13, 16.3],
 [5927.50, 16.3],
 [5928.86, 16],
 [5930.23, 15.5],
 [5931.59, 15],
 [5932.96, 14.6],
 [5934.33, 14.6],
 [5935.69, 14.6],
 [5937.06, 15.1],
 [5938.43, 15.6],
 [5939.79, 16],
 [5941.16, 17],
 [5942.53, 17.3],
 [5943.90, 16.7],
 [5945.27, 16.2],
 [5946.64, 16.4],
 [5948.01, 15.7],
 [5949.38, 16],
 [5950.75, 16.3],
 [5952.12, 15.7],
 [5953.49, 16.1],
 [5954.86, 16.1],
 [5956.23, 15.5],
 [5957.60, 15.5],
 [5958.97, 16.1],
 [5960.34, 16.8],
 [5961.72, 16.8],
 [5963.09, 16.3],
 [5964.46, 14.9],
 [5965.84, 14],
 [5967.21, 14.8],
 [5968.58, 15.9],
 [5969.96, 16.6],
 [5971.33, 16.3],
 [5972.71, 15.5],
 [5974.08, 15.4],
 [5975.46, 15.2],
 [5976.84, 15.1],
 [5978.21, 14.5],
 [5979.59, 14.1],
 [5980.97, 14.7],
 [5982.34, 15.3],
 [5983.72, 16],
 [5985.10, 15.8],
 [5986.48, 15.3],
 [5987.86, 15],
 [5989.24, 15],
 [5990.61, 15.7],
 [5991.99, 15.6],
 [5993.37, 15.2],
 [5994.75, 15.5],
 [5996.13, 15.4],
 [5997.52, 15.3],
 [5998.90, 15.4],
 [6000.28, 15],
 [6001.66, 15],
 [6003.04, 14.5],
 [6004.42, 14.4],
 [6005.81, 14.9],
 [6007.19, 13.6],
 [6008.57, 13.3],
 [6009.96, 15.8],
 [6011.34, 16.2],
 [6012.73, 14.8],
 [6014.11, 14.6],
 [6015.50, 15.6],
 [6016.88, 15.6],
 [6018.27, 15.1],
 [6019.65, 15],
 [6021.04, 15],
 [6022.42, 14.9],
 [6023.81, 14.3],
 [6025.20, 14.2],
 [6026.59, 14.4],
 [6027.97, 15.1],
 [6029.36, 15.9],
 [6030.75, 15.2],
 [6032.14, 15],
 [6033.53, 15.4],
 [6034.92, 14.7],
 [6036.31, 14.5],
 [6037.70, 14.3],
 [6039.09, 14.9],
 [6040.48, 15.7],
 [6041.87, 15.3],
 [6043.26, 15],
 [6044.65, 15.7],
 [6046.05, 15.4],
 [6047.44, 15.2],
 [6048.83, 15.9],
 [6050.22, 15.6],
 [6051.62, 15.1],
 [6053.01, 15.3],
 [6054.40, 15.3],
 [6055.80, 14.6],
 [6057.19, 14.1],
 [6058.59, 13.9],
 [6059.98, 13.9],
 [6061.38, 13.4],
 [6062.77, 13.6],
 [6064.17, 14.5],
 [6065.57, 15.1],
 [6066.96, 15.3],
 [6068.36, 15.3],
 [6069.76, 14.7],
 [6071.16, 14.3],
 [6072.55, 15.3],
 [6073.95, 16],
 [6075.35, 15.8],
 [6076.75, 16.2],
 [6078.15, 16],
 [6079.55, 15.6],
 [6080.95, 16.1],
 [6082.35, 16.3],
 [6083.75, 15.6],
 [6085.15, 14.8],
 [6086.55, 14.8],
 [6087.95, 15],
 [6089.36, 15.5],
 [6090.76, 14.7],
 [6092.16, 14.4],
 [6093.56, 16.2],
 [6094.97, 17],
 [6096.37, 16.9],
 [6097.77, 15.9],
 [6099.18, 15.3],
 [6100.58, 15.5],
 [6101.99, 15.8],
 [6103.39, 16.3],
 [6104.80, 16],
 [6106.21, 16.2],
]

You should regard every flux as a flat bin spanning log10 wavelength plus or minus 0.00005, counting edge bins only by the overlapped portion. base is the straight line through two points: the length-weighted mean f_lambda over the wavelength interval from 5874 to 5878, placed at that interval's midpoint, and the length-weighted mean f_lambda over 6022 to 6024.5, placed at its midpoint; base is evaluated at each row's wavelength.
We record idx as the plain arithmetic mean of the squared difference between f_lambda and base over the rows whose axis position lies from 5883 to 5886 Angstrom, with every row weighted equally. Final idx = 1.1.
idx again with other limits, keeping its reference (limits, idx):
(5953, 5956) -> 0.3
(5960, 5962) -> 1.7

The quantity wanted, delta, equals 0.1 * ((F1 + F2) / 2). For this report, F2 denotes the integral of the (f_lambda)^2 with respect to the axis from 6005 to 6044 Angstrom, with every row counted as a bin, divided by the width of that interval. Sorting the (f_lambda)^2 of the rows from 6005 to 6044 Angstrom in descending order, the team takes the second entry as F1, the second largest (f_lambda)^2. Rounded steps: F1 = 253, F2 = 224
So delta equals 23.8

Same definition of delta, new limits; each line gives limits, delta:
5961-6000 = 25.6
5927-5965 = 27.1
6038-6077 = 24.1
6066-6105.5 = 26.5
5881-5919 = 25.6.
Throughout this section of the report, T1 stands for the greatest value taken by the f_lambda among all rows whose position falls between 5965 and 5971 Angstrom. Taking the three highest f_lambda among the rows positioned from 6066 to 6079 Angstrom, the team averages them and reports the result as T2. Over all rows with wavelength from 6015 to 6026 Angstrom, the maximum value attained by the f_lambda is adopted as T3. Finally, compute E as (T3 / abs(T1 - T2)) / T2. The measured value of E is 1.8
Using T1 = 16.6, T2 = 16.1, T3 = 15.6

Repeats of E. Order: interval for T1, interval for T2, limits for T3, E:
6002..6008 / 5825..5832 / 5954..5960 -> 0.3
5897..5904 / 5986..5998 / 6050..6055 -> 3.3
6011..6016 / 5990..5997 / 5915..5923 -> 1.8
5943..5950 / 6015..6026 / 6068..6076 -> 0.8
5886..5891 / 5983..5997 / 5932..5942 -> 4.6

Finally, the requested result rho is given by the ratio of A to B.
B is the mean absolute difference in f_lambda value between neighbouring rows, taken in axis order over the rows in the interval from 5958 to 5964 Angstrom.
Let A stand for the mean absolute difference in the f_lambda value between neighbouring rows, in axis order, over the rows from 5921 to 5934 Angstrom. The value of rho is 0.94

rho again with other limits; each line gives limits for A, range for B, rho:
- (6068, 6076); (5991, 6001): 2.49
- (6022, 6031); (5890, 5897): 0.83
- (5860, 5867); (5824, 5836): 0.51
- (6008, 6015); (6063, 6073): 2.41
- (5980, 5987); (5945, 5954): 1.20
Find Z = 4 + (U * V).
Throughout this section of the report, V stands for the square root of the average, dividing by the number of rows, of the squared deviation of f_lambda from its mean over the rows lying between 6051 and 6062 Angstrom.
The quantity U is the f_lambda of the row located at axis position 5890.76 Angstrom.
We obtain 13.3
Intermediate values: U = 13.6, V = 0.68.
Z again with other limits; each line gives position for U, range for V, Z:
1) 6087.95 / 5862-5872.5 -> 13.8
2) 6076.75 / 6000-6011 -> 16.3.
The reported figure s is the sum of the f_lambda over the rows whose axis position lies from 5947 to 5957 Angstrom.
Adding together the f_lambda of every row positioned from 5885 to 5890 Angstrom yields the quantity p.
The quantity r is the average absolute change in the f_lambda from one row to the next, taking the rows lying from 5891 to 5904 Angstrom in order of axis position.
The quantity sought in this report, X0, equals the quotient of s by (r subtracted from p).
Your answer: 1.8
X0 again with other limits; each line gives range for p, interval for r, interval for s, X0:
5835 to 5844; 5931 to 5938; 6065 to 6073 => 0.8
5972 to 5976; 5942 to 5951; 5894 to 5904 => 2.3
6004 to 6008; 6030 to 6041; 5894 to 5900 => 1.4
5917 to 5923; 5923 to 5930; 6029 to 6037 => 1.4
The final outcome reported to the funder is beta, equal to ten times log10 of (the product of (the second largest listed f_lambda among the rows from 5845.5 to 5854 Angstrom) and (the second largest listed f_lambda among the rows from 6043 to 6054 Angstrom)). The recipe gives 24.2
